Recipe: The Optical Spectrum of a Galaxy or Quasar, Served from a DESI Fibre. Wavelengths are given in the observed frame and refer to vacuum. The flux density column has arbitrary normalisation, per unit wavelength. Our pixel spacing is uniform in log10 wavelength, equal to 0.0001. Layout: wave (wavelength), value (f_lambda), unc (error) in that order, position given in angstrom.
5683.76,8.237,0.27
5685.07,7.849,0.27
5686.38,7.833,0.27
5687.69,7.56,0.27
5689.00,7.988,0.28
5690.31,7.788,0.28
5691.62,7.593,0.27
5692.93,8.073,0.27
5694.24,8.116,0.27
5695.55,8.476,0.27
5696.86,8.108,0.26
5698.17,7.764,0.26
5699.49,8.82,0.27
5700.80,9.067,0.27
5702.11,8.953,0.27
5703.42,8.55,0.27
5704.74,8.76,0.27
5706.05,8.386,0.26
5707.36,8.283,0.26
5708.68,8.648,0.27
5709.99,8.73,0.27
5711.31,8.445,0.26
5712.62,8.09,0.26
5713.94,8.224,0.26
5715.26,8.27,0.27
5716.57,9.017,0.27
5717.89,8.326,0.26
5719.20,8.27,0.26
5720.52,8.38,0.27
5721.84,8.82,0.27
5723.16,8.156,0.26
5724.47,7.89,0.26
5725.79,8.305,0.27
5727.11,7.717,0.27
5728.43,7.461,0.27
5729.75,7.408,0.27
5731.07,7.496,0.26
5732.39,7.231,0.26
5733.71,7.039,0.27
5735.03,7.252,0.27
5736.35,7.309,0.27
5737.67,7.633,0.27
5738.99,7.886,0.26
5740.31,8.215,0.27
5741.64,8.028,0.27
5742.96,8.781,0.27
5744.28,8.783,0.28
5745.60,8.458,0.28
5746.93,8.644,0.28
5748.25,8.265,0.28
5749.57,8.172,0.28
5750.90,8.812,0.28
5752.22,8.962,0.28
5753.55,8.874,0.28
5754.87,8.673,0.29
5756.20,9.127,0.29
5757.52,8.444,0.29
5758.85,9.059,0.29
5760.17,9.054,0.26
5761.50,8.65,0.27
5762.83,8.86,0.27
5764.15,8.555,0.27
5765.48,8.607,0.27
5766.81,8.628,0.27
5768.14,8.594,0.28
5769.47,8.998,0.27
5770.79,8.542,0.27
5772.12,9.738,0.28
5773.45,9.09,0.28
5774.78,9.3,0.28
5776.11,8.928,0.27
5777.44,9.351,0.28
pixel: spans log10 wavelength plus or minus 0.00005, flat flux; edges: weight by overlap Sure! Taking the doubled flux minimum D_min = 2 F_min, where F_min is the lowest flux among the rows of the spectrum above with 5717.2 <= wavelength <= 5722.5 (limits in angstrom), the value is 16.5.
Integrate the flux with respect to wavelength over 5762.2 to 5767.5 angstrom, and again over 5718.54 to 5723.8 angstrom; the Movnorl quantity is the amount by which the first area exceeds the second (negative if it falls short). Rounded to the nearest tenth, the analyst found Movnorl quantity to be 1.7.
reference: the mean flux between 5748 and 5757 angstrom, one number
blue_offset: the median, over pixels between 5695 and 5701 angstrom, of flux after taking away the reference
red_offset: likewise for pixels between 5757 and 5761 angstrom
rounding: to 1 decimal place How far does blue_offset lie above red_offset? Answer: -0.6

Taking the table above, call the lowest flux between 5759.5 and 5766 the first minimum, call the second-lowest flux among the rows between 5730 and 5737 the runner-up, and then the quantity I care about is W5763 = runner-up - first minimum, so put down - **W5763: -1.3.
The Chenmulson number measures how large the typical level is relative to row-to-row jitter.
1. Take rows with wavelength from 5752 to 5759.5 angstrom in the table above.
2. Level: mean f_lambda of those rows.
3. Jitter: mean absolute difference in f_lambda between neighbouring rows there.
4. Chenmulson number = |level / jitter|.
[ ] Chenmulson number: 21.7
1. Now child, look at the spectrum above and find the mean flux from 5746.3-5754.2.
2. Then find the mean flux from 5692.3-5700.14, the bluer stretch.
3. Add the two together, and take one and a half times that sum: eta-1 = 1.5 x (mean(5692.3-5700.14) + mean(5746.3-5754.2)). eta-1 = 25.3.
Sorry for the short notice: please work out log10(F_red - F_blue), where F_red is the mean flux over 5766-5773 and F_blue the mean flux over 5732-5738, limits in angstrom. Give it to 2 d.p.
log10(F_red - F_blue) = 0.21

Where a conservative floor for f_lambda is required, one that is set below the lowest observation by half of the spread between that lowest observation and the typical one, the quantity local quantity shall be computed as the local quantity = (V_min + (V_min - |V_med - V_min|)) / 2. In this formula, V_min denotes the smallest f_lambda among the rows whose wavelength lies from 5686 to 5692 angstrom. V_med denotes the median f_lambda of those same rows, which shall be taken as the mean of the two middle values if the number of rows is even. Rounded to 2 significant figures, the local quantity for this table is 7.4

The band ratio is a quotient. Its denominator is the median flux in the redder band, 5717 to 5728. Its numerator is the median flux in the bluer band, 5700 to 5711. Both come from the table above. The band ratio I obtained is 1.05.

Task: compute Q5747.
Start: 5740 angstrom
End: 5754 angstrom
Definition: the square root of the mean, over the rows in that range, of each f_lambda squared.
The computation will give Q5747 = 8.55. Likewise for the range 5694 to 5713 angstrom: 8.49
